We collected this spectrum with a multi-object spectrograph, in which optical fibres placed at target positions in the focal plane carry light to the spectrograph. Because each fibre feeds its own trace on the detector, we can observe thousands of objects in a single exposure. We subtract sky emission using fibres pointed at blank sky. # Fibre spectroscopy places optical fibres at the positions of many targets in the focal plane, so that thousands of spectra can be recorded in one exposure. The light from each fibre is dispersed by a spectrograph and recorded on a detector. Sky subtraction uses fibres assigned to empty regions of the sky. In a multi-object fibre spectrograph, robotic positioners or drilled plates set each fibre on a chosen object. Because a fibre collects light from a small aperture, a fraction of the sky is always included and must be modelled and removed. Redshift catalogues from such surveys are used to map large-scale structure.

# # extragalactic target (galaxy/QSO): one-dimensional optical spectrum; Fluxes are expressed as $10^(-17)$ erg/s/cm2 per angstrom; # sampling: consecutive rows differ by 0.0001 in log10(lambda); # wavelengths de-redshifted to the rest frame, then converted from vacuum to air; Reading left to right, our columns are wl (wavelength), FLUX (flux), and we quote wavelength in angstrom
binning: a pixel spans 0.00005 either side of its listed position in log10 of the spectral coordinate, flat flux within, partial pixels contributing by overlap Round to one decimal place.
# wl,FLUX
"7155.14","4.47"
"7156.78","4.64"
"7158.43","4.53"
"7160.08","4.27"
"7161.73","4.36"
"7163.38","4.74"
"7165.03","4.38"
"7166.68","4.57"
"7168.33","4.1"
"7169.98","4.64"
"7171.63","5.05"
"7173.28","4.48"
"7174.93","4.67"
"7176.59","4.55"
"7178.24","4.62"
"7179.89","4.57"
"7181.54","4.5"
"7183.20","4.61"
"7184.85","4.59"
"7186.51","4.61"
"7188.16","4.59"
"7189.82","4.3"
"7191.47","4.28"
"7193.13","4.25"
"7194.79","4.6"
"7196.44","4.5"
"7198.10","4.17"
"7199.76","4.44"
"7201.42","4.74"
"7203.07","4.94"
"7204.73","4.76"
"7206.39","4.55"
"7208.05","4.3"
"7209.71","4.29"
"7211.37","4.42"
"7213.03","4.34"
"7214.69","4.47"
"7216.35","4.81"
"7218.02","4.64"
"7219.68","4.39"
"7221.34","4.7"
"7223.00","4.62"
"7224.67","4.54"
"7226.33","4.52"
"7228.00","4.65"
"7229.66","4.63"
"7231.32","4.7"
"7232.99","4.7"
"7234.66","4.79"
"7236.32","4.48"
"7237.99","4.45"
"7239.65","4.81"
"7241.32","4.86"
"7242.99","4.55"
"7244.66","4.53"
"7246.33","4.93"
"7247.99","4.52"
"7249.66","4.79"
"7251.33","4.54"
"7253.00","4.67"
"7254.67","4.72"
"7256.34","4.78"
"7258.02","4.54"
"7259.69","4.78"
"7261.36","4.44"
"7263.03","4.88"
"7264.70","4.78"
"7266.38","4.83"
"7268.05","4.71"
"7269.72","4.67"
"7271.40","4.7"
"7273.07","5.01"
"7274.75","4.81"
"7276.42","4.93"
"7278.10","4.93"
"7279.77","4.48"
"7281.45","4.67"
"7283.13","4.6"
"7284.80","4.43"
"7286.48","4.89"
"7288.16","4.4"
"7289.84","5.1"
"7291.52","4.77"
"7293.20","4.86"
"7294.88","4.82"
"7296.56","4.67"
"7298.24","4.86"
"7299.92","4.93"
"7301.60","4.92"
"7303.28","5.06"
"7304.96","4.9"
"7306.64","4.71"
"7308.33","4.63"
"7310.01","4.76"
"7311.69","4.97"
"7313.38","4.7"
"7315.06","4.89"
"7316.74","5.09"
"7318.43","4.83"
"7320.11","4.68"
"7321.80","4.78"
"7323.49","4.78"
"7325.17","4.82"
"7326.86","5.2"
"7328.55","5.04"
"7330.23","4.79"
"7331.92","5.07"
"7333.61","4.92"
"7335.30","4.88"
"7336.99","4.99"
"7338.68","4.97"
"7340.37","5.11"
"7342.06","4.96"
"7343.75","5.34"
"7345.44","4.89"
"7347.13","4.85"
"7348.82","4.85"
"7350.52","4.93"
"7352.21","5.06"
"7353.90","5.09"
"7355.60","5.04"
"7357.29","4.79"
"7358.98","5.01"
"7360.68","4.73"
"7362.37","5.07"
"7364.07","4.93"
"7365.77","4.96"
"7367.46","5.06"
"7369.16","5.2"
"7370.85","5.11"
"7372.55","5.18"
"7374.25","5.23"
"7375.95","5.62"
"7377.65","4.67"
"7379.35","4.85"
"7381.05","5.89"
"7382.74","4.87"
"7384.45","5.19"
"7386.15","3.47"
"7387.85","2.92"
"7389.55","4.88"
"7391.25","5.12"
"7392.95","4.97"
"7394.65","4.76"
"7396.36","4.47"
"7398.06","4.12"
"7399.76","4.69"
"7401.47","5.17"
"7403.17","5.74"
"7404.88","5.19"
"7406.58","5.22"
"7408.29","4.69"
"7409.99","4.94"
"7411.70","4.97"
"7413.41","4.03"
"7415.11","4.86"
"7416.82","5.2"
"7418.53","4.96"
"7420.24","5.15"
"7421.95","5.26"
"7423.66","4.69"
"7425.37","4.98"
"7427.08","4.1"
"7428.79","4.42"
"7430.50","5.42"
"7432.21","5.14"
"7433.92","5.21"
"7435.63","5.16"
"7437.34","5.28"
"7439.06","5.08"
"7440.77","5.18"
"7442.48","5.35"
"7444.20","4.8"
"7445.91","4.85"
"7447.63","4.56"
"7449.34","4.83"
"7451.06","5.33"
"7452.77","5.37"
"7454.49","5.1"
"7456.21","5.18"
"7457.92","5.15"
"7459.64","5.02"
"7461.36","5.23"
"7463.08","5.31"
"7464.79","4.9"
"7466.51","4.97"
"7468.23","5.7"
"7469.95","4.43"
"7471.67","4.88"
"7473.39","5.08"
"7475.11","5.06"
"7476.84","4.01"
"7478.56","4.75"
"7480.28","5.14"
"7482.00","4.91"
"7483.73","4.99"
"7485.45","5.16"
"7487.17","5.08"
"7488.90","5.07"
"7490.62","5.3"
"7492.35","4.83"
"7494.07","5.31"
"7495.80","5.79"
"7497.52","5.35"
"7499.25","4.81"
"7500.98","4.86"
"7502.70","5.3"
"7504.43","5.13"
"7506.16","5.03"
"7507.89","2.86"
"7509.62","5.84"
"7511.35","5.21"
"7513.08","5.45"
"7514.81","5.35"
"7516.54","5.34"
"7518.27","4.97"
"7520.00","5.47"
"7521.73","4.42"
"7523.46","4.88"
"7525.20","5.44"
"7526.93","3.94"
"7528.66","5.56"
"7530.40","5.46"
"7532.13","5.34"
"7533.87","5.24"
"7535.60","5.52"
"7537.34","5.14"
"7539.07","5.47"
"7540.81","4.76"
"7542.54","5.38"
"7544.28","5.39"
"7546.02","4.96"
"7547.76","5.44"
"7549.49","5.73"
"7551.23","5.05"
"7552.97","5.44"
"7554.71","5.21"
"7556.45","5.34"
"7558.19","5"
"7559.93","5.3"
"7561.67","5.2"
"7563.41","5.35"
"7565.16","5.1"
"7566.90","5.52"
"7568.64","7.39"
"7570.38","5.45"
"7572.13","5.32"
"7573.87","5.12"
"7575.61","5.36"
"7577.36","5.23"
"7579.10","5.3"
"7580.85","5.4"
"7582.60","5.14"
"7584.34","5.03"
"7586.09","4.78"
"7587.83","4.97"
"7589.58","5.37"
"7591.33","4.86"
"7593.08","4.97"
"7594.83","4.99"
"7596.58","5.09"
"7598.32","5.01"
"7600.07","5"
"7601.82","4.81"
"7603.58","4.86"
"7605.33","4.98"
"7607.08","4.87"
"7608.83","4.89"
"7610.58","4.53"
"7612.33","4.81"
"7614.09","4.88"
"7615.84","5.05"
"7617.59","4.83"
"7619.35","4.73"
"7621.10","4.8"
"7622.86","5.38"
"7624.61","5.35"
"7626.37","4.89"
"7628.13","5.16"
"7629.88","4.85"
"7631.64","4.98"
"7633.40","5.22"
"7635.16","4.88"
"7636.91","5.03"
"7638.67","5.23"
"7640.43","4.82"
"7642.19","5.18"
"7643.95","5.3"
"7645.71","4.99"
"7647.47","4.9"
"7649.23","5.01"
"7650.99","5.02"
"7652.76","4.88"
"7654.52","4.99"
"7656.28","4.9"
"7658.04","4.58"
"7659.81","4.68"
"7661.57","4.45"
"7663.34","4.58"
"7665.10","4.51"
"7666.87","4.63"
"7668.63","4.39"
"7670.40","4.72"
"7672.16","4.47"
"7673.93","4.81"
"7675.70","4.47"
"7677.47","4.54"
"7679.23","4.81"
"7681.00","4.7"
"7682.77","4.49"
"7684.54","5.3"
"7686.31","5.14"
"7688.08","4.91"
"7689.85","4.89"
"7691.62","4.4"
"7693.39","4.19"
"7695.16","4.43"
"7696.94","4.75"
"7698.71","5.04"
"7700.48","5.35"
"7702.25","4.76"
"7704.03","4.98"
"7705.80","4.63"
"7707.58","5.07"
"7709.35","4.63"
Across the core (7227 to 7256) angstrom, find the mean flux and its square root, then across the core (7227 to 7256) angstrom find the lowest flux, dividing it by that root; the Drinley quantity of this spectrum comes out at 2.1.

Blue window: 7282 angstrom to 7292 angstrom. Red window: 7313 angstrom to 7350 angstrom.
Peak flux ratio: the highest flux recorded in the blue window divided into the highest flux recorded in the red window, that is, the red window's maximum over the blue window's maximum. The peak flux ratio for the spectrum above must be 1.05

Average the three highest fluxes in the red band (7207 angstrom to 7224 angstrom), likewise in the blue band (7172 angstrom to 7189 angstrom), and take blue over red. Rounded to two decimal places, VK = 0.98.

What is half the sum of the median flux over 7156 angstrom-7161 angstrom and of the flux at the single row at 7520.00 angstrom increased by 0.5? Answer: 5.25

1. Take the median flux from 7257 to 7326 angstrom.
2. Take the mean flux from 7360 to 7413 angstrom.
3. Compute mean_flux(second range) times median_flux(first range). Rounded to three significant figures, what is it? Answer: 23.4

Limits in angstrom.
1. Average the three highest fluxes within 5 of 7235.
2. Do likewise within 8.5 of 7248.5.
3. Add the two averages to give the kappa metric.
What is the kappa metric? 9.6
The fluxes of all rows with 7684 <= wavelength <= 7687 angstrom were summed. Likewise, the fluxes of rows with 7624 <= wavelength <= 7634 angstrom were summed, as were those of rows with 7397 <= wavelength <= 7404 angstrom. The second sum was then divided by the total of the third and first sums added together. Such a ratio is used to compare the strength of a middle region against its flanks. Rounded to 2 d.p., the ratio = 1.01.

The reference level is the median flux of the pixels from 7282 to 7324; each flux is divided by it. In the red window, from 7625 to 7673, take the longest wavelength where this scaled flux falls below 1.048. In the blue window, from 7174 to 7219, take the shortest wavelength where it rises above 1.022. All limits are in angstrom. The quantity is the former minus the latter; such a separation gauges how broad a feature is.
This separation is 469.1 angstrom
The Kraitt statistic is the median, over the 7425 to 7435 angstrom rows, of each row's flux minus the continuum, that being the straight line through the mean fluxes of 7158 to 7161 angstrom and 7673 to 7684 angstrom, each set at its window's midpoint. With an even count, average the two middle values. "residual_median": 0.54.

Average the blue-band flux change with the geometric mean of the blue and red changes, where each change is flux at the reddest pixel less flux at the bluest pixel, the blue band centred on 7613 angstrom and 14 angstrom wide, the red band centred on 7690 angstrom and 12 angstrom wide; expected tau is 0.104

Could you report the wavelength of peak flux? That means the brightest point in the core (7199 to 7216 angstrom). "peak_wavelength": 7203.07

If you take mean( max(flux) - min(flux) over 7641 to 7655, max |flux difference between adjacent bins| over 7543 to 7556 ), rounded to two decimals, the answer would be 0.55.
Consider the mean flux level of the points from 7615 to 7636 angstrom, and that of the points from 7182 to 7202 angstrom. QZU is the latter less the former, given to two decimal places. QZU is -0.54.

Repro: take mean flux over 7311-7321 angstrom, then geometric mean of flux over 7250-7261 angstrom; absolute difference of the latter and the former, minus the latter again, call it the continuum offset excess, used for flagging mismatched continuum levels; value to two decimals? -4.48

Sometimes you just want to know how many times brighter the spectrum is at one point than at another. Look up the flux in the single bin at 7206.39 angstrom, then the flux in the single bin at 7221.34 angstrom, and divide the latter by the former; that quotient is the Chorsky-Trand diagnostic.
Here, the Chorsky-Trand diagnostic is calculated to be 1.033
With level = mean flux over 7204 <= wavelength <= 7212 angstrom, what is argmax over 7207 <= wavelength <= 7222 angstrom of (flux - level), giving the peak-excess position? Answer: 7216.35 angstrom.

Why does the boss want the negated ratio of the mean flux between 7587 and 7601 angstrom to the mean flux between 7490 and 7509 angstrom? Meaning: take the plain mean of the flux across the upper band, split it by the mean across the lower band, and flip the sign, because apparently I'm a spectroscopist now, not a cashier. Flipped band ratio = -1.01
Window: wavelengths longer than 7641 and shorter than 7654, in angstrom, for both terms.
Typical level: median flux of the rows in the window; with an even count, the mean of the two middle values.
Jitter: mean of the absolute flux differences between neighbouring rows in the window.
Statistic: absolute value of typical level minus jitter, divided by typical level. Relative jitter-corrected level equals 0.97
